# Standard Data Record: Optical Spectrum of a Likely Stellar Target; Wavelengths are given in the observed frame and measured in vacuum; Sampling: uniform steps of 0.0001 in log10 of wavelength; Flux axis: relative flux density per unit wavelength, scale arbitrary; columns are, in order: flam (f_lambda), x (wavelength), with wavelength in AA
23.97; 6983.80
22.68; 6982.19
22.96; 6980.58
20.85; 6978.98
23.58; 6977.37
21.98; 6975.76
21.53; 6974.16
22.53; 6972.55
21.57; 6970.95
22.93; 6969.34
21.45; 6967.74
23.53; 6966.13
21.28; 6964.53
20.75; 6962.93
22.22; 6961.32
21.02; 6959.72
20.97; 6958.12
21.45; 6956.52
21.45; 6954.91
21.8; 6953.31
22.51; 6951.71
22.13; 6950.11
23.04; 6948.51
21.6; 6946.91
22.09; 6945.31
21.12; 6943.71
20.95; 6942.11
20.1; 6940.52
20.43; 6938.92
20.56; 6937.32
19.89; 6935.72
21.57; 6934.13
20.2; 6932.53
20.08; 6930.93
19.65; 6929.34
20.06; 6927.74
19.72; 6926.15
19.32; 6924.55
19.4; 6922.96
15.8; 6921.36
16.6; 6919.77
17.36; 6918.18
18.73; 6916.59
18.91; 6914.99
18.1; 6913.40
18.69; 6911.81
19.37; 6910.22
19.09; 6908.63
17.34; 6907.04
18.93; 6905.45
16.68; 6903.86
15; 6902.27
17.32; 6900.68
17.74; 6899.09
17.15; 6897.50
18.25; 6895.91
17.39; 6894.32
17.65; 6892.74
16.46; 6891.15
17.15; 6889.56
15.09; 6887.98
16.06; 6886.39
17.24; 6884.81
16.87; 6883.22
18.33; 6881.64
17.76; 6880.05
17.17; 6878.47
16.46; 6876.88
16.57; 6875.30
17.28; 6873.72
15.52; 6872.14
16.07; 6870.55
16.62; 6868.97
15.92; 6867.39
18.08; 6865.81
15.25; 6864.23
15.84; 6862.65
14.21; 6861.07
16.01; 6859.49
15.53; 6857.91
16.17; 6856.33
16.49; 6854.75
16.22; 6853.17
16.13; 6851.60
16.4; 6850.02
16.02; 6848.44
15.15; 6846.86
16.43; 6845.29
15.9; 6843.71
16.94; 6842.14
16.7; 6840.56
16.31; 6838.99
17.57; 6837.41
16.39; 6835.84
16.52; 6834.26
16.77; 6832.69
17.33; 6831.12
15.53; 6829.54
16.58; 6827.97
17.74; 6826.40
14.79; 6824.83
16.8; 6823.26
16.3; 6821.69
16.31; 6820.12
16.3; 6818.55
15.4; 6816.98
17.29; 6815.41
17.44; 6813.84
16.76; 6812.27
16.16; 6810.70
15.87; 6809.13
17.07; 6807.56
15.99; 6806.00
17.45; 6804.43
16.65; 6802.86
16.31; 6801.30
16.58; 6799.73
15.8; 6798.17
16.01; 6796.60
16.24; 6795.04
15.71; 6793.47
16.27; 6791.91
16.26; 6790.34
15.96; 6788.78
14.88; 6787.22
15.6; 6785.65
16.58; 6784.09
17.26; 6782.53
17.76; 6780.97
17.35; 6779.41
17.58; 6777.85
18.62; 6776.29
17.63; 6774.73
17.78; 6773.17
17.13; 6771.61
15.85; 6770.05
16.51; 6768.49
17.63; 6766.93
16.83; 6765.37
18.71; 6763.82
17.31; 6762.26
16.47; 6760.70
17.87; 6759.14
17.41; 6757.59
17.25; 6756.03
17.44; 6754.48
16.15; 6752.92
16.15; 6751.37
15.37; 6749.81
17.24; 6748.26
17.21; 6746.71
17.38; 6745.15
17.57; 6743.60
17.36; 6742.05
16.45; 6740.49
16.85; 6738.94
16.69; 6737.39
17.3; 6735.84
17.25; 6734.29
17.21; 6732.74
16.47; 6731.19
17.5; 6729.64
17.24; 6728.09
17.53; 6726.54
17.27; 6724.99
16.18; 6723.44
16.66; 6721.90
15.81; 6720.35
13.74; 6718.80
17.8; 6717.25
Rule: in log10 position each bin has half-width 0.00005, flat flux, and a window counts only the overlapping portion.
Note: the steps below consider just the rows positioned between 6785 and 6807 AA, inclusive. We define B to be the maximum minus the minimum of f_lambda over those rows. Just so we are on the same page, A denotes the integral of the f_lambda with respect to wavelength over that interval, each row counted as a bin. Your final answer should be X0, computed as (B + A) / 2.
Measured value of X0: 179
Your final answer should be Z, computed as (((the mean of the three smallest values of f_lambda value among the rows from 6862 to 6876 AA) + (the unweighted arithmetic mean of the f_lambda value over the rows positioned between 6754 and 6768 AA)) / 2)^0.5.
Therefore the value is 4.06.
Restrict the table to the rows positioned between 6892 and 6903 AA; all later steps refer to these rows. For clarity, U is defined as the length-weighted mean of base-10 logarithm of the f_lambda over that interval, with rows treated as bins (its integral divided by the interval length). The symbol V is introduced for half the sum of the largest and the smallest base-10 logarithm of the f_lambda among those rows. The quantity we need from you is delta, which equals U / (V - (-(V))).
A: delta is 0.507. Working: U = 1.235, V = 1.22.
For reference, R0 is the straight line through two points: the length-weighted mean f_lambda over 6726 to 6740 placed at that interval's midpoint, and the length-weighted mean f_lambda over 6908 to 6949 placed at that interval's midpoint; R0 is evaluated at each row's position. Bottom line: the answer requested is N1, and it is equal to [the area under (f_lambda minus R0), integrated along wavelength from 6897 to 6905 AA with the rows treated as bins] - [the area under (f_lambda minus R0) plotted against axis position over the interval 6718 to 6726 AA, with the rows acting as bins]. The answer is -12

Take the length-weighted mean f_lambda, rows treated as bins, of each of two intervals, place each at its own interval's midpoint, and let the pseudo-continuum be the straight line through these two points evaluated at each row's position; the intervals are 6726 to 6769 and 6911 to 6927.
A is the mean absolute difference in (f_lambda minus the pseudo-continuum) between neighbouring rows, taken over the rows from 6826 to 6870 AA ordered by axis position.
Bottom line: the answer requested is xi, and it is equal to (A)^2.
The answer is 0.78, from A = 0.89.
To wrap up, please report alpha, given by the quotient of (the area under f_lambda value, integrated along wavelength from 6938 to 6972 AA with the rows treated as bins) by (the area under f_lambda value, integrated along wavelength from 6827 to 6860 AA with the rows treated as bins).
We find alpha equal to 1.36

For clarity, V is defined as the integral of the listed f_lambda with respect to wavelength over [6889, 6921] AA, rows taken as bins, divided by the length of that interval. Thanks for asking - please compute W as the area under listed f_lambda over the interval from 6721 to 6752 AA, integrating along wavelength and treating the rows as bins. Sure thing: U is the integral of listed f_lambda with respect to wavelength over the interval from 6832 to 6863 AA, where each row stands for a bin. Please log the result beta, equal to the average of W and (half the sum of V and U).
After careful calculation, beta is 392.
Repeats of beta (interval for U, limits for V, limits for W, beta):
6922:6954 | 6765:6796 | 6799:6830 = 426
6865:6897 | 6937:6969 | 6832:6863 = 391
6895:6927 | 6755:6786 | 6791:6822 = 402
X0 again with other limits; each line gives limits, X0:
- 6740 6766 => 224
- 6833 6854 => 173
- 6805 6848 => 355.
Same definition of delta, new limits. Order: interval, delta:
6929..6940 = 0.498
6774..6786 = 0.503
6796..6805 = 0.498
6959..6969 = 0.498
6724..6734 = 0.502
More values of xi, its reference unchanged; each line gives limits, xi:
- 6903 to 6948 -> 0.73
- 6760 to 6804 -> 0.48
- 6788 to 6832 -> 0.65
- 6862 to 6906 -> 1.17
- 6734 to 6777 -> 0.48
